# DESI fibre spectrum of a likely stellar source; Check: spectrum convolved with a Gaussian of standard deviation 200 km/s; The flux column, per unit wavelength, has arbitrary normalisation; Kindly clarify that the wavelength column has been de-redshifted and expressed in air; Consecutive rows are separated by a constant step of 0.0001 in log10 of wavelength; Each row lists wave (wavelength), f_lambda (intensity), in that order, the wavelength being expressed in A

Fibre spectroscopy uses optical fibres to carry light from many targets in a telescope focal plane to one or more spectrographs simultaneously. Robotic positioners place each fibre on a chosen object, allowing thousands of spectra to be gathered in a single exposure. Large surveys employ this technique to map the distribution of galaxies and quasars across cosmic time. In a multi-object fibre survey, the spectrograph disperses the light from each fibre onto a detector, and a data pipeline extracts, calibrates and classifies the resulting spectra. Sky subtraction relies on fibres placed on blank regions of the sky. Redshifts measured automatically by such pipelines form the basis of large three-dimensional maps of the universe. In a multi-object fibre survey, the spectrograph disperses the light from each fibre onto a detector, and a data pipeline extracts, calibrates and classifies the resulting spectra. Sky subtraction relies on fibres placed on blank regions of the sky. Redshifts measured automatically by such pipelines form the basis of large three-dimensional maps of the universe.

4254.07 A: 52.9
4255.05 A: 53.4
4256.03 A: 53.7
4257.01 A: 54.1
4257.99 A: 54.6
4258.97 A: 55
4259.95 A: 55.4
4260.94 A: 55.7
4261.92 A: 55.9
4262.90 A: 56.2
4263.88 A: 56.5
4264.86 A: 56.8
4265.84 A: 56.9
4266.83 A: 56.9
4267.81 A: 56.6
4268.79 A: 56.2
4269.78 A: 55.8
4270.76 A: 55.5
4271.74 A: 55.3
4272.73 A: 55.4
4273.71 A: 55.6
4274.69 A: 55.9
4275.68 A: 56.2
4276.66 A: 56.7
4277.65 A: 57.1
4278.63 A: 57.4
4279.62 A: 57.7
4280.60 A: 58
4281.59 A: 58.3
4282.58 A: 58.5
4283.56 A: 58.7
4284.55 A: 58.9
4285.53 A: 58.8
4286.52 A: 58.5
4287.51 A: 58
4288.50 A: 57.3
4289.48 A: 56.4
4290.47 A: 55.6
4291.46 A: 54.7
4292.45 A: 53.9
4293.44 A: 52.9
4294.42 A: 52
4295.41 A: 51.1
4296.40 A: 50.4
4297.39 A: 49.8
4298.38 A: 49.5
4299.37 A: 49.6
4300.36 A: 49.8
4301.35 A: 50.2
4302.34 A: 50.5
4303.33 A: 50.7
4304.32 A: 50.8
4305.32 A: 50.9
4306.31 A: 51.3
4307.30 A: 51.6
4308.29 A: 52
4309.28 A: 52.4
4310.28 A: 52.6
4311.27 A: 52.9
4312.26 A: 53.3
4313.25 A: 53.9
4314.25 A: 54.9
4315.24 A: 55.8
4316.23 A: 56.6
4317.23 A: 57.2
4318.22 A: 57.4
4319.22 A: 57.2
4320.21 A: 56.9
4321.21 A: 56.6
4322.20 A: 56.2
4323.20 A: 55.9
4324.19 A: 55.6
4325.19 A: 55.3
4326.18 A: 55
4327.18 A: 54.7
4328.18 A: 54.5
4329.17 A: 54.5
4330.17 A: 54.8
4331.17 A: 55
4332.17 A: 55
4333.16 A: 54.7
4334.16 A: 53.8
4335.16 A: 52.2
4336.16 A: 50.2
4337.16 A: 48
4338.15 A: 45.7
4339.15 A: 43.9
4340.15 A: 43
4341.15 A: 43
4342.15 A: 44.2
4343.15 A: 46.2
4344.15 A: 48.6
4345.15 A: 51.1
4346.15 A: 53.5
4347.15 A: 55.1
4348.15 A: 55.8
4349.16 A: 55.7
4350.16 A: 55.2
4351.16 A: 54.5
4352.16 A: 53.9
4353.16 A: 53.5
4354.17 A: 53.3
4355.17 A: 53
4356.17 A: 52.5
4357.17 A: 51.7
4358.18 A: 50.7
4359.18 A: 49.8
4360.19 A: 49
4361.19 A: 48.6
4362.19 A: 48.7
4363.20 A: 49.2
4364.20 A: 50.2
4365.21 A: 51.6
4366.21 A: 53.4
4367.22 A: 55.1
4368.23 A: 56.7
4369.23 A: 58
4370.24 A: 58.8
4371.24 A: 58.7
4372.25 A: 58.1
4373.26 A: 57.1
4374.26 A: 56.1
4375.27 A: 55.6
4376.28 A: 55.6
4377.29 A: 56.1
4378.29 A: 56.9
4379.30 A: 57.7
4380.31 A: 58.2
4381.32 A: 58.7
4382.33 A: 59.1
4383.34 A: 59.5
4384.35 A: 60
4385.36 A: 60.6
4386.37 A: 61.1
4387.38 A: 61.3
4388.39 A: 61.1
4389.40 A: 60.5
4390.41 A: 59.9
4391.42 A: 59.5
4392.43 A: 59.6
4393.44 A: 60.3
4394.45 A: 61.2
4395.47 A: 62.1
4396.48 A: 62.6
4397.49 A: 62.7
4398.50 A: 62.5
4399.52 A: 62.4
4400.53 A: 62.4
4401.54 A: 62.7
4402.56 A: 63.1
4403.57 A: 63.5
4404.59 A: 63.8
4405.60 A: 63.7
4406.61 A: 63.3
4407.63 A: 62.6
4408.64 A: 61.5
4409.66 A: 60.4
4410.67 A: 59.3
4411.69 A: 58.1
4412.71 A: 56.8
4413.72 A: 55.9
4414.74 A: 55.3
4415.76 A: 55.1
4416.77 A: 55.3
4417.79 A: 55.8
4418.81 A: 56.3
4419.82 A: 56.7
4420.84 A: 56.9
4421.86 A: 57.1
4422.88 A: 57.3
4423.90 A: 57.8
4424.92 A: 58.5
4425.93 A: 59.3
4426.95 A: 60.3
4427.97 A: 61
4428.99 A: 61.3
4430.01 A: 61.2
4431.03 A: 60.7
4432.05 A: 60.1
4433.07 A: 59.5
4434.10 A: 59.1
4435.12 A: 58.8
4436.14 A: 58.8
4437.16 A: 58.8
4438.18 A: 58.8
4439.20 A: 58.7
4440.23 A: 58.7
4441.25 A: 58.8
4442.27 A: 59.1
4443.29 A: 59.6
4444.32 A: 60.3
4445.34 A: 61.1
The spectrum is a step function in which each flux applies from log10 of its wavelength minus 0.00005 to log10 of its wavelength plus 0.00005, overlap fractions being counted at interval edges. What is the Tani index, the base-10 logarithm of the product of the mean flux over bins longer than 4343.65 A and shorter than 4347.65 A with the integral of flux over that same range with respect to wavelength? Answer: 4.04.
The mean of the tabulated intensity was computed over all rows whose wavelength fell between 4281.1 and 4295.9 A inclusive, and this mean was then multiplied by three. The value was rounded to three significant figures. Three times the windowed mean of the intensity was 169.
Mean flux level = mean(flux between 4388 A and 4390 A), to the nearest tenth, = 60.8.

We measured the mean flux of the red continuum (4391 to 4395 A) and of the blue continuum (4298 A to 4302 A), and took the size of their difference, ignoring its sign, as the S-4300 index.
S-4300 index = 10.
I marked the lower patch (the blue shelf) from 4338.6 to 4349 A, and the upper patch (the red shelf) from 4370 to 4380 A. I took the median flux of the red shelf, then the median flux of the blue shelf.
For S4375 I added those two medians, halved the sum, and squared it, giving 2725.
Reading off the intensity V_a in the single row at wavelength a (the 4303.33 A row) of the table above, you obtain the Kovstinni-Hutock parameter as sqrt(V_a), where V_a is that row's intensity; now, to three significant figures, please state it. 7.12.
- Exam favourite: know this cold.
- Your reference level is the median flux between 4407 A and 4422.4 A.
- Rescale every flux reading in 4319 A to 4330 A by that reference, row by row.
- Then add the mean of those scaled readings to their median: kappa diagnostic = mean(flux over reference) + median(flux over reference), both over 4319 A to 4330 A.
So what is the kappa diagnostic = 1.96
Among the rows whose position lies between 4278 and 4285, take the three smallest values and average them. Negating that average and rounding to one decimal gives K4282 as -57.7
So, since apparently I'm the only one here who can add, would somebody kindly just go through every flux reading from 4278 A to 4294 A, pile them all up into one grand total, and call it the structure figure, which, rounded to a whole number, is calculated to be 914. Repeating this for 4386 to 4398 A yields 732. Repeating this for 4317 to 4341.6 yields 1326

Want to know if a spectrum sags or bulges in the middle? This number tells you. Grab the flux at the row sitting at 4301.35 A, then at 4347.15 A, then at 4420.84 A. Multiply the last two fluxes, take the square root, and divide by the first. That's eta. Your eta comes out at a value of 1.12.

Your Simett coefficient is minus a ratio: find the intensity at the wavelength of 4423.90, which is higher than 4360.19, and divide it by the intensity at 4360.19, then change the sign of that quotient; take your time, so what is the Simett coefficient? -1.18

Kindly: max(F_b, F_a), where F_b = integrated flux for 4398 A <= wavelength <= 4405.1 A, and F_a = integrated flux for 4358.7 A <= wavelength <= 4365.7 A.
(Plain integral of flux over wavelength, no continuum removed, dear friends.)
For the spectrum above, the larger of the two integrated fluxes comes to 446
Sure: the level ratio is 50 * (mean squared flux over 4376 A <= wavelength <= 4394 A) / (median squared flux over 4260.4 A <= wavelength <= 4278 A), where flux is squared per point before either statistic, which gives 56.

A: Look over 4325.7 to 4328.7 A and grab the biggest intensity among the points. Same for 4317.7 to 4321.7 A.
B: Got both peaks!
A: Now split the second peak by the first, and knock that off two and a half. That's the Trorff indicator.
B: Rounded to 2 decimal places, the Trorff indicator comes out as 1.46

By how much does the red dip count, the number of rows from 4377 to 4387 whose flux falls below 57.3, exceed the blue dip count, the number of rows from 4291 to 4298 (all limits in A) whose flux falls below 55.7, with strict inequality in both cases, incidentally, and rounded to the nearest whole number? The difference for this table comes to -5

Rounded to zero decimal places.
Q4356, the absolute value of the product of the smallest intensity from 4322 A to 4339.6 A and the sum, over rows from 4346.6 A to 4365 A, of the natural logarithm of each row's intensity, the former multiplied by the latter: 3125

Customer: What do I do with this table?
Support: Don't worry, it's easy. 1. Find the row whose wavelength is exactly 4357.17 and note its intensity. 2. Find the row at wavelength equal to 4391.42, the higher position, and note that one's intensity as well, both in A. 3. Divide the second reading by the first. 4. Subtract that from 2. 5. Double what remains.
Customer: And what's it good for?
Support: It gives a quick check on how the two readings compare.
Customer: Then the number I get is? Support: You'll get 1.7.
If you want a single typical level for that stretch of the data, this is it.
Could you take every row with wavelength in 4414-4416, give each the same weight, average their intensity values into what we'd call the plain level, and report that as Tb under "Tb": 55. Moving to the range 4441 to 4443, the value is 59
